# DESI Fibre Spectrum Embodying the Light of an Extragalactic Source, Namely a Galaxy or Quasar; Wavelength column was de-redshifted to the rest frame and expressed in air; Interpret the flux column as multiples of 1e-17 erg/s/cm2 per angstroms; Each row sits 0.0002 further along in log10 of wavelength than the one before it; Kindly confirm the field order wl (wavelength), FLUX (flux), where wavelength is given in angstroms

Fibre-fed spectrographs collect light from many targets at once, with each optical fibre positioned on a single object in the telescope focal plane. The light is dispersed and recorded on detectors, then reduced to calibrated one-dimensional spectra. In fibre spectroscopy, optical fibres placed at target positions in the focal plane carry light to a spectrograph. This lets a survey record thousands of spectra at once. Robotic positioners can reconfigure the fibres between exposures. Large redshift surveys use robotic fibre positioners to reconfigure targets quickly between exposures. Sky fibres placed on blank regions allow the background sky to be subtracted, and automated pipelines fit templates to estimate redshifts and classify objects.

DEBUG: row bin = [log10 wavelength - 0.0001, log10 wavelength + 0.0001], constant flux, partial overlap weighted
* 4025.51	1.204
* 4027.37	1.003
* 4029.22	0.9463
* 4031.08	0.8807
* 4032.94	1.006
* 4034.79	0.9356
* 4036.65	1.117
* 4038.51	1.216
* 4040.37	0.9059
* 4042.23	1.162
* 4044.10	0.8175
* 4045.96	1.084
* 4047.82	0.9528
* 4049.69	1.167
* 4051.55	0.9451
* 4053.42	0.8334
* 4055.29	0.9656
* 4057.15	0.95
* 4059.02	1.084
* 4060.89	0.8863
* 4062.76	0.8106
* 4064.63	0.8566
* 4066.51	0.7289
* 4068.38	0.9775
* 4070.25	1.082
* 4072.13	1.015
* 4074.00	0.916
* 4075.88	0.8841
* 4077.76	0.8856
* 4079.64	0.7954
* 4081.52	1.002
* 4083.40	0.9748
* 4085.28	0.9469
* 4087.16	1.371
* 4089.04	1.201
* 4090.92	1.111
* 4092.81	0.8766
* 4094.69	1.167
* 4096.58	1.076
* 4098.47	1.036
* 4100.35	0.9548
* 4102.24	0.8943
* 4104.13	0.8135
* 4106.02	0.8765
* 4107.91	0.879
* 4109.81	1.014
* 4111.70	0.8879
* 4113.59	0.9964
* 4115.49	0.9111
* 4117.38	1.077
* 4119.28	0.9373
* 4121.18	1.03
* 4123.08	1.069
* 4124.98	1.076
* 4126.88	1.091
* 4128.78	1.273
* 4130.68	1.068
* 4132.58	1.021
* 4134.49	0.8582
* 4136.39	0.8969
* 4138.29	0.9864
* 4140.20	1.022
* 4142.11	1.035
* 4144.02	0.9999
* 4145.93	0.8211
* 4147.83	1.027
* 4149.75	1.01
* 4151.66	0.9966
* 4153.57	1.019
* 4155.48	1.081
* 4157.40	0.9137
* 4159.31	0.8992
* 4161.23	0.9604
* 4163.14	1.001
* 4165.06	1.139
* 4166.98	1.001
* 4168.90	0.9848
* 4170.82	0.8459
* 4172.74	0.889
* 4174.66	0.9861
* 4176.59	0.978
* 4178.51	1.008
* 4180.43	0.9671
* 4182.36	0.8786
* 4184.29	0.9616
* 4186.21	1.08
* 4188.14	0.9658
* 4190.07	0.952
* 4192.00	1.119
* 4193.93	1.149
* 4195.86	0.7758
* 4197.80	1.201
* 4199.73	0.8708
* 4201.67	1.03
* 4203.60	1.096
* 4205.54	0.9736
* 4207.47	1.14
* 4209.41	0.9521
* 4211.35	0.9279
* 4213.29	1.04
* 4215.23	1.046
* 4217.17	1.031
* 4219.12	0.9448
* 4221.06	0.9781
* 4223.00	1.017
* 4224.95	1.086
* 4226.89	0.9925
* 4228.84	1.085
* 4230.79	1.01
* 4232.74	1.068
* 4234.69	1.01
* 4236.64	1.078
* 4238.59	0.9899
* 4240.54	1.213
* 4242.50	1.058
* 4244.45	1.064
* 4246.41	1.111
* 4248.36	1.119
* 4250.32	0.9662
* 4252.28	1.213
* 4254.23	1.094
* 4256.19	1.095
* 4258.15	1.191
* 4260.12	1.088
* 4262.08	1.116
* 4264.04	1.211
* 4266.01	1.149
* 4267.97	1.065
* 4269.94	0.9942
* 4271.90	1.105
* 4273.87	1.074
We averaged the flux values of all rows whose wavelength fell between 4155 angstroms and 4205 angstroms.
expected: 0.99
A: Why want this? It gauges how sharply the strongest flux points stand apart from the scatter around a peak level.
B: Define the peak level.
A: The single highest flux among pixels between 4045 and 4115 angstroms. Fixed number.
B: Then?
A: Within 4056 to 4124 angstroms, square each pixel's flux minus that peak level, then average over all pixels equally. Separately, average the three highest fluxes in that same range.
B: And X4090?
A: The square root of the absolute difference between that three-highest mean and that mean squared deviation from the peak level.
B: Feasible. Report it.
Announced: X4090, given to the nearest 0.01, 1.03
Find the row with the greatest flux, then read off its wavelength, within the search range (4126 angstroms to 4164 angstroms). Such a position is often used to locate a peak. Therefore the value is 4128.78 angstroms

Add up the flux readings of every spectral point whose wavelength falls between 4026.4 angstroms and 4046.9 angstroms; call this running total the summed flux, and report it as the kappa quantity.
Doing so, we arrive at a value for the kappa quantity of 11.1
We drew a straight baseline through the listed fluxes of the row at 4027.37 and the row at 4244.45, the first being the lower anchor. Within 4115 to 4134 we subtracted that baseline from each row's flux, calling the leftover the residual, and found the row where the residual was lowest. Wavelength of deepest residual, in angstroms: 4115.49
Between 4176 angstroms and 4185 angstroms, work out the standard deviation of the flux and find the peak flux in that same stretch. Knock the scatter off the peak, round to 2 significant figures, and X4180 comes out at 0.96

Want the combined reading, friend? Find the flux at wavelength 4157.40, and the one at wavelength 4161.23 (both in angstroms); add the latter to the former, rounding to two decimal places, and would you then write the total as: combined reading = 1.87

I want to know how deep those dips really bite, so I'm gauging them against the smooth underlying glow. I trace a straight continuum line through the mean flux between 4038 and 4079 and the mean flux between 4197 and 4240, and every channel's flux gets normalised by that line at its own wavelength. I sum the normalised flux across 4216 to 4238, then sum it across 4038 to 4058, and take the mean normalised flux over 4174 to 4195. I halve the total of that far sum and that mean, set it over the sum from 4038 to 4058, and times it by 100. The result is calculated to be 52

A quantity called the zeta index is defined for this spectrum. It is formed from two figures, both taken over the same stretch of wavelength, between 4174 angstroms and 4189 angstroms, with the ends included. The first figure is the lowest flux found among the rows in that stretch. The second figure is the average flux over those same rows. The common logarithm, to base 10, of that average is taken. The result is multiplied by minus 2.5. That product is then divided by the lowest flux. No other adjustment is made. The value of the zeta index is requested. 0.03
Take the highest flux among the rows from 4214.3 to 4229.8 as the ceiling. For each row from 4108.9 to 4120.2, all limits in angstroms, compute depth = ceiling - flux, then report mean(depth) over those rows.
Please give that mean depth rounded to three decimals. 0.115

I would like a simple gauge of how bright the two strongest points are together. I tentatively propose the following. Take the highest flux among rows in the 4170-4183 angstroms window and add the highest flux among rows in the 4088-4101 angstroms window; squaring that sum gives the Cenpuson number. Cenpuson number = 4.9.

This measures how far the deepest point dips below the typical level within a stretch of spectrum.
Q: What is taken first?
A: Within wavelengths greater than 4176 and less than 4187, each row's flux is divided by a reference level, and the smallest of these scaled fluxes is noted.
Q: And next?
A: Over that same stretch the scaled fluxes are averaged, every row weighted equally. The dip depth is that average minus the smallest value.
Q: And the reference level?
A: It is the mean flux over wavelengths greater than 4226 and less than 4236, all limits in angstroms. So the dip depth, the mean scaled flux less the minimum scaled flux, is 0.10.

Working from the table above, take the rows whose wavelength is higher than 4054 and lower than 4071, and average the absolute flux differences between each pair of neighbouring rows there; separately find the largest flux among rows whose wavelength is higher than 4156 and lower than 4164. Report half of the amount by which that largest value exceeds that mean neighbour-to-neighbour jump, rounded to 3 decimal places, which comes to 0.441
